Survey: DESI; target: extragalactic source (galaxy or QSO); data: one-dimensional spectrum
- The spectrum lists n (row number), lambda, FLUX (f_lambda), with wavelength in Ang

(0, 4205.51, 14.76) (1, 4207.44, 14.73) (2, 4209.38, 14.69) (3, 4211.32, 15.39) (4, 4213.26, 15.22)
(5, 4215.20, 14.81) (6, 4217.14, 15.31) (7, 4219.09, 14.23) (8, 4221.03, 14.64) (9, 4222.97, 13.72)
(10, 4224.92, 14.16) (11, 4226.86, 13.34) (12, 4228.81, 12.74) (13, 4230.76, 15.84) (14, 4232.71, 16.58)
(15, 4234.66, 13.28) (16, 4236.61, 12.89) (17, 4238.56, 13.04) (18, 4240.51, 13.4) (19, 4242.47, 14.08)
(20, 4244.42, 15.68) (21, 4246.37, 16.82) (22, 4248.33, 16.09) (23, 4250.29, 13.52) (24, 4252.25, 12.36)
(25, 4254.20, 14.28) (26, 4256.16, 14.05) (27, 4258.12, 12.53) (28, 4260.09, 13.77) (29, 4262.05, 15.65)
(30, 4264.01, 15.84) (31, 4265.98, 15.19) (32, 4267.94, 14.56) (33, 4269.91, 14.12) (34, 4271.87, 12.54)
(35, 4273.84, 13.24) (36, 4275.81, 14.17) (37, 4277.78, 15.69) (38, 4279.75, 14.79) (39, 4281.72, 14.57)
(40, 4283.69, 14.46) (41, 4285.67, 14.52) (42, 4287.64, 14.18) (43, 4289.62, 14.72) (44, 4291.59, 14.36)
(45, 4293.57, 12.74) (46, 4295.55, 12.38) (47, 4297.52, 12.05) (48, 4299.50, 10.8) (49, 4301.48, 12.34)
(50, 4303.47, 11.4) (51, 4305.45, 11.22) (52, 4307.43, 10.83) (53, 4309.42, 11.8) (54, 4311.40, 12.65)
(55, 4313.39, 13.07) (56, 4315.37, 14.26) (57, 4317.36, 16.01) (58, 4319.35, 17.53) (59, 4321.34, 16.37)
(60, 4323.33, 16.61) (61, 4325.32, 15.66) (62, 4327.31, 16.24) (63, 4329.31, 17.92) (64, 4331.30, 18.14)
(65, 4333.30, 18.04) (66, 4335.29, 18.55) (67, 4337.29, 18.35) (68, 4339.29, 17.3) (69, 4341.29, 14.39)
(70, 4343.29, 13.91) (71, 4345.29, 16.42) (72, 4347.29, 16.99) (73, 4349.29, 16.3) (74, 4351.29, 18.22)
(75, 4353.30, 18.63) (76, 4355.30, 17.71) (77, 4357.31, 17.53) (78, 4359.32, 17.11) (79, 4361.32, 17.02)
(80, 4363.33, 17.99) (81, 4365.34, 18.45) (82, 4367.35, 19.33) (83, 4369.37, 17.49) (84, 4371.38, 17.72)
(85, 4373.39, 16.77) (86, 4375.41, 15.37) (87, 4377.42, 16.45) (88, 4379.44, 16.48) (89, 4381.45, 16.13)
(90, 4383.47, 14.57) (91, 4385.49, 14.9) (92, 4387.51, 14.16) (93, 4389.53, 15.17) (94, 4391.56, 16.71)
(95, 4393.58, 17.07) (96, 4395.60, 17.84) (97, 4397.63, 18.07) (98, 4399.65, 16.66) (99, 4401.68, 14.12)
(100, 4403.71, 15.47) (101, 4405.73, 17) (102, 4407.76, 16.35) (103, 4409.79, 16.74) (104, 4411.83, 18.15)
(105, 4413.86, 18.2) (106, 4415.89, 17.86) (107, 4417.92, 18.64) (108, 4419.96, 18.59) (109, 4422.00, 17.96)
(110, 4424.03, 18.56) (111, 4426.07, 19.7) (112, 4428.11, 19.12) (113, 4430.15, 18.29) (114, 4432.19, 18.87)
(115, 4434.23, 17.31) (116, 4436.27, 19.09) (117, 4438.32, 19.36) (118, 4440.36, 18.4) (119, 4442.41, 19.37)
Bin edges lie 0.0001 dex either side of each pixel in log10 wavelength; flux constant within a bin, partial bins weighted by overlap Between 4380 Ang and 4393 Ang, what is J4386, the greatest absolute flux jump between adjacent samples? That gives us 1.56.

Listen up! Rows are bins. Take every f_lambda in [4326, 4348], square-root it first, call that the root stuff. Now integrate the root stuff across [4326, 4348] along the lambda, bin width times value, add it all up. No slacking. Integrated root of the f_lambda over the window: 90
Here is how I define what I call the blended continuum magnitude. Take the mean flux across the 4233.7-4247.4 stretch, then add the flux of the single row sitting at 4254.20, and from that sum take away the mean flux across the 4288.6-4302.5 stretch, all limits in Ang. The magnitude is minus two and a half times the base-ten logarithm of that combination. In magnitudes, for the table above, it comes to -2.99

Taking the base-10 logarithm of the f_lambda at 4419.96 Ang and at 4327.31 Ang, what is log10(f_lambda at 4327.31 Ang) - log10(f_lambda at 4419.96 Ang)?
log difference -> -0.06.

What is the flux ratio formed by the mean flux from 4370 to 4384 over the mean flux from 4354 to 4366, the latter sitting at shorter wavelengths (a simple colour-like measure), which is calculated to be 0.92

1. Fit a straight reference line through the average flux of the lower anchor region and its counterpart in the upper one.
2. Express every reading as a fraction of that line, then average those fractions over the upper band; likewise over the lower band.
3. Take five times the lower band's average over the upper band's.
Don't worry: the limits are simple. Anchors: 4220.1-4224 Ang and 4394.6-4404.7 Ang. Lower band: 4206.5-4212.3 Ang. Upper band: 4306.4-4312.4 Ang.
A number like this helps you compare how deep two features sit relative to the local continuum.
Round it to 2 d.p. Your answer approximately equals 6.93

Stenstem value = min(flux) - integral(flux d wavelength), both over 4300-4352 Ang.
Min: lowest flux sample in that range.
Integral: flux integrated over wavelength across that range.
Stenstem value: -787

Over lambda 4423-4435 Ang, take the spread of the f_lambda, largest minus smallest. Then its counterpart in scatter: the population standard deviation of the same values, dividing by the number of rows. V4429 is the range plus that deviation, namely 3.1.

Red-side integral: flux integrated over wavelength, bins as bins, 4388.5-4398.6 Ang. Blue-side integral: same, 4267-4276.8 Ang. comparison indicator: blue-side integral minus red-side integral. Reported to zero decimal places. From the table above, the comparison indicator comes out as -37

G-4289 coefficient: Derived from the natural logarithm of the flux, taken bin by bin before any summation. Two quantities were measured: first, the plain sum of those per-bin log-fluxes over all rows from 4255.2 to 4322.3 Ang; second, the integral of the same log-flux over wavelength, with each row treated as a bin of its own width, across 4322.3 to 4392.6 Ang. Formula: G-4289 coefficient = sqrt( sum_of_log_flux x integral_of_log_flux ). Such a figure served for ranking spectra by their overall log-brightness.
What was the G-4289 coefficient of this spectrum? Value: 133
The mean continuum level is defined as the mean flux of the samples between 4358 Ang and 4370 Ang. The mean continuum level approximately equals 17.9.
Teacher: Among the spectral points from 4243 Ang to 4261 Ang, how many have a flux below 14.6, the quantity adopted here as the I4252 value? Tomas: 6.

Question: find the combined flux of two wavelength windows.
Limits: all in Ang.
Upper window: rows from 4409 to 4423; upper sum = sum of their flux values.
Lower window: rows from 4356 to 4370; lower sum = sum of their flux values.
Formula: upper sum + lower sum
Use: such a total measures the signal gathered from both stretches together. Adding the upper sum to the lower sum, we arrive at 251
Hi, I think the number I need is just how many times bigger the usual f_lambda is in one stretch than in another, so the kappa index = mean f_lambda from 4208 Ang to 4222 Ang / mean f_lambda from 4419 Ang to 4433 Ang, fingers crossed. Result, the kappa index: 0.80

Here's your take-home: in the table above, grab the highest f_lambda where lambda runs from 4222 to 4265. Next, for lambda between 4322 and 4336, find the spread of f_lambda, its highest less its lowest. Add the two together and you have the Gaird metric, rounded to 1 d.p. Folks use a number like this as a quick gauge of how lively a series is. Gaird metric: 19.7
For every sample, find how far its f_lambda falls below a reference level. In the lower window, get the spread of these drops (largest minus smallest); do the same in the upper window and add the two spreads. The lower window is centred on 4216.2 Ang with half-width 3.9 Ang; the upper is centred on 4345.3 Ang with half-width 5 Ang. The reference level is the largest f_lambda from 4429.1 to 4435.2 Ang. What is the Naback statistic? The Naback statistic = 4.2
